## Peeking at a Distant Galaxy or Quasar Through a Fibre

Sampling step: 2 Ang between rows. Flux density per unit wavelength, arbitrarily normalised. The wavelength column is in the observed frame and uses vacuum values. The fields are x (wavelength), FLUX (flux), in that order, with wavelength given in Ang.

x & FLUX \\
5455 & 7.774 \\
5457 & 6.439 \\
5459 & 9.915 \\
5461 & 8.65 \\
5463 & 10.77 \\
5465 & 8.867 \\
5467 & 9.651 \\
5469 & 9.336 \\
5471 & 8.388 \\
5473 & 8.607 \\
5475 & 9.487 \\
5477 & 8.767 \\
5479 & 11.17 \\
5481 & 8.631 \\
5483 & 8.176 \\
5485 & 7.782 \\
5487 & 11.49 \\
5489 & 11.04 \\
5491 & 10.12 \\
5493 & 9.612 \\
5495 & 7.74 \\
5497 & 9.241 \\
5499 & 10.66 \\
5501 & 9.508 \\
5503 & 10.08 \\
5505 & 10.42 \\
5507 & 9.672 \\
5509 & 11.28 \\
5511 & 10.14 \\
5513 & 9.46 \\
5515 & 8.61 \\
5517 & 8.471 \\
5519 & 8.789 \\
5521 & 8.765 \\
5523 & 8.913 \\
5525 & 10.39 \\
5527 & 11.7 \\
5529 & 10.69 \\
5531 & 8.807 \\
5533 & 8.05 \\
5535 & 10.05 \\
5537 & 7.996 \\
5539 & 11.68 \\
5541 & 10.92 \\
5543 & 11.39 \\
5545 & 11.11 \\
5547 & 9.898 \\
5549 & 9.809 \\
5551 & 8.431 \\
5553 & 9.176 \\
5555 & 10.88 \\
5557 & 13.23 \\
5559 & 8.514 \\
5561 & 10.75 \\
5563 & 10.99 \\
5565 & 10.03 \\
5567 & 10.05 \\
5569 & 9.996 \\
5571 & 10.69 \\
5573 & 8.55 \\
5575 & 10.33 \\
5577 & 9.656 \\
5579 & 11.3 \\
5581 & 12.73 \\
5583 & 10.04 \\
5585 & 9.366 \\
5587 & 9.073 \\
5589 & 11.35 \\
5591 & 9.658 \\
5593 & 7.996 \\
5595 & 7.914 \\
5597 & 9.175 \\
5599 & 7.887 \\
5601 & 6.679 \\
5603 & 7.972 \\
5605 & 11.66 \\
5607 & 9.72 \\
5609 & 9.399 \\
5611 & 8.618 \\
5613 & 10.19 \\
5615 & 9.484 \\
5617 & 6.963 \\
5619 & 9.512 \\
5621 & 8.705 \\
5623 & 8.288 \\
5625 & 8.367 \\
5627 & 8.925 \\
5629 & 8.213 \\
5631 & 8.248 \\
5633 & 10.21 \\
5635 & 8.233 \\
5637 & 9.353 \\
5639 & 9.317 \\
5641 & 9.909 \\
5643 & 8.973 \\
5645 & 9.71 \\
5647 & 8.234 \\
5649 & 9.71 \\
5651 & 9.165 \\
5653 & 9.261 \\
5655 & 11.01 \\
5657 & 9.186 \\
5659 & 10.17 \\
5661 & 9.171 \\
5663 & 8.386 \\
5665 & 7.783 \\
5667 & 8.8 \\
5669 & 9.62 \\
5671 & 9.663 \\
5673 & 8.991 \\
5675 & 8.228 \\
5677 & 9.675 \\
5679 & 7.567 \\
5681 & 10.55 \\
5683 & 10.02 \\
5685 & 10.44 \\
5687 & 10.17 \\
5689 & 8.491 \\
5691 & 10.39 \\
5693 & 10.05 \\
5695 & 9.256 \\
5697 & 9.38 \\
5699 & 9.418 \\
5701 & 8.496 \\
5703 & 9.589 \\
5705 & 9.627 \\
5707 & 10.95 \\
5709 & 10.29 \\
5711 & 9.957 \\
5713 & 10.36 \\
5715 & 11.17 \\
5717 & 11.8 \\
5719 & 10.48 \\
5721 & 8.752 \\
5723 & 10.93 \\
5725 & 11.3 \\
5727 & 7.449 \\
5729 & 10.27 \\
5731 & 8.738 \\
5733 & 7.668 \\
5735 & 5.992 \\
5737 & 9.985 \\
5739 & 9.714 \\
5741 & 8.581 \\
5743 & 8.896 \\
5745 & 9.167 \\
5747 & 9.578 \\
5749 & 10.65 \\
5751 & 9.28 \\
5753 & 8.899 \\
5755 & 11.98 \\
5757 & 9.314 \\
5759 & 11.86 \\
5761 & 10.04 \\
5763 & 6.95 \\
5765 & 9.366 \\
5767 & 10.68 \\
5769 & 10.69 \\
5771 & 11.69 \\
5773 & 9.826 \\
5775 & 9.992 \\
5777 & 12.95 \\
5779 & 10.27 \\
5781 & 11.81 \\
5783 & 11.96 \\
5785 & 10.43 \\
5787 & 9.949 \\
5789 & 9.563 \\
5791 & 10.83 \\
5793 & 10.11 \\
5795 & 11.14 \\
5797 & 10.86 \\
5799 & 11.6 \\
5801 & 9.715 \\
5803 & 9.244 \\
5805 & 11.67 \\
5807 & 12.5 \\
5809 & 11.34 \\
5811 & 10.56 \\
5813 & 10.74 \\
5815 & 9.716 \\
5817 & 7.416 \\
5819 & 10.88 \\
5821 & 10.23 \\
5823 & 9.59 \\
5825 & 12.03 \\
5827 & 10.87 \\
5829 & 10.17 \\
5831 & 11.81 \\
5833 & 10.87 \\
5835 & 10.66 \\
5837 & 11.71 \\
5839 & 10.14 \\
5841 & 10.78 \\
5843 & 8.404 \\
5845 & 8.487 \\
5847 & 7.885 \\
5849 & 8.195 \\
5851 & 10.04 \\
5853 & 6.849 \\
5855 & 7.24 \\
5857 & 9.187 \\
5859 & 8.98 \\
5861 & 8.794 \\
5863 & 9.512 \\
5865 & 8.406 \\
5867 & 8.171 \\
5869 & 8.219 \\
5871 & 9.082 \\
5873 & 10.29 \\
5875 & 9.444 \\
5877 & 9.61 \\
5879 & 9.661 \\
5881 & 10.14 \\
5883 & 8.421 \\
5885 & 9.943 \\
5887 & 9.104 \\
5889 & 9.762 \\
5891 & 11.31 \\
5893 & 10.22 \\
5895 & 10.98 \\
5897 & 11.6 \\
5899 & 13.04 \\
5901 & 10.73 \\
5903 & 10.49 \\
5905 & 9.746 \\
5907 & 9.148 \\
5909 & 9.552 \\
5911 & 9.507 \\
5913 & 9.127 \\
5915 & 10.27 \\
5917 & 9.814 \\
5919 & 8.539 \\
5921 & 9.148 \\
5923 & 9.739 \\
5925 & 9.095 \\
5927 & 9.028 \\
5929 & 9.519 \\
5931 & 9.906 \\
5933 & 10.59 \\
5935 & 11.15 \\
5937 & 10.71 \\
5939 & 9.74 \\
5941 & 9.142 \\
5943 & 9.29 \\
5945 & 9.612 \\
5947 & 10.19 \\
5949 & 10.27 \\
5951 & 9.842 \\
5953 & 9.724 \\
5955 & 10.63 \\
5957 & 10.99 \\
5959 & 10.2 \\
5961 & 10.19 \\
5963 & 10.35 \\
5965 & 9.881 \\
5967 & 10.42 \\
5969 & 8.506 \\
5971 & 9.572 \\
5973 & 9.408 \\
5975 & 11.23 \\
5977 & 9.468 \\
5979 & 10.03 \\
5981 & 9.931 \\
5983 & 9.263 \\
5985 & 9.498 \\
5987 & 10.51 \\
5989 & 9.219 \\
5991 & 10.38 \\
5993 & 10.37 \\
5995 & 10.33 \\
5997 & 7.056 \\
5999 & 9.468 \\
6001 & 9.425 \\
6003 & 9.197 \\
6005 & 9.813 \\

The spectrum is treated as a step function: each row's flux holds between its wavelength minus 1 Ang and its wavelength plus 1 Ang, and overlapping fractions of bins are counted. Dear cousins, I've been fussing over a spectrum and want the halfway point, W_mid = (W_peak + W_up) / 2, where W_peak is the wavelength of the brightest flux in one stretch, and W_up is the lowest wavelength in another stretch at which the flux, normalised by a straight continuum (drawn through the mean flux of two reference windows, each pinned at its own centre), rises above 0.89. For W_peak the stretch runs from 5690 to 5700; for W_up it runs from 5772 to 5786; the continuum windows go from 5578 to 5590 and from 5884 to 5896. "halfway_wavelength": 5732 Ang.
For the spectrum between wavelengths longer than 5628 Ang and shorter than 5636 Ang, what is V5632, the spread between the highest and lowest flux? 2.0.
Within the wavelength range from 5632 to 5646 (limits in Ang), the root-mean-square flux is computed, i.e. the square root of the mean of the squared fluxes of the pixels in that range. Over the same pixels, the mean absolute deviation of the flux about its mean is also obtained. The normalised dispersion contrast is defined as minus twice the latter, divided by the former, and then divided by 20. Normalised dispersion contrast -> -0.0051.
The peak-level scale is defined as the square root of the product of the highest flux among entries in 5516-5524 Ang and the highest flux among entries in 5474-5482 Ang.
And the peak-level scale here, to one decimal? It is 10.0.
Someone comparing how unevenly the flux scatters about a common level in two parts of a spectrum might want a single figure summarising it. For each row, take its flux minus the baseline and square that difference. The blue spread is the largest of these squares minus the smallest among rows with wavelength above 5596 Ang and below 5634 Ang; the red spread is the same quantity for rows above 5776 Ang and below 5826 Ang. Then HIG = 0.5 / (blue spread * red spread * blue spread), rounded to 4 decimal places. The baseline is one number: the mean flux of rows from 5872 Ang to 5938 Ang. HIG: 0.0005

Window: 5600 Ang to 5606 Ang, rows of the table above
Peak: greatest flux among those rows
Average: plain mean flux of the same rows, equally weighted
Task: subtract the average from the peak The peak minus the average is 2.9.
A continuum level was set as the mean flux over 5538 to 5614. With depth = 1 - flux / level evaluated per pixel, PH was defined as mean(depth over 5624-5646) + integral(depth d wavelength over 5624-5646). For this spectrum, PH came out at 2.0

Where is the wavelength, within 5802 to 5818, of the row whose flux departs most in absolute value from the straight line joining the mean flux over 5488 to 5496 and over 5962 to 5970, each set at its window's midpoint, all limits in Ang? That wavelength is 5807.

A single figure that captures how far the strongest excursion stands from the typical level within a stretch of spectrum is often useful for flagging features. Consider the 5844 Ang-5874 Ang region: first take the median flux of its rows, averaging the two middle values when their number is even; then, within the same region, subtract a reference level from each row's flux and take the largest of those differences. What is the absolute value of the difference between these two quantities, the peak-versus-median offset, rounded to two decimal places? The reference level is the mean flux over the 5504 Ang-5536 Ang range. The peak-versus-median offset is 7.83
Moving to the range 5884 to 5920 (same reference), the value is 6.48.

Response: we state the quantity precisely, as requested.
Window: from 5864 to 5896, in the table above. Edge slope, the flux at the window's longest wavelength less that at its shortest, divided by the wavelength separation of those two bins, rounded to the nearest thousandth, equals 0.086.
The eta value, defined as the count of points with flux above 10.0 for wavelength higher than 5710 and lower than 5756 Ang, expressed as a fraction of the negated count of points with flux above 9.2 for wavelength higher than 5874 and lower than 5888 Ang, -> -1.8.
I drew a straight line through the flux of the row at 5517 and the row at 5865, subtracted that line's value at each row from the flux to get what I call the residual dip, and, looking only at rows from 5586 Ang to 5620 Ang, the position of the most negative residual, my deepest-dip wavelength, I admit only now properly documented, 5601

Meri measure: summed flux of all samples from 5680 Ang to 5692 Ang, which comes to 60.1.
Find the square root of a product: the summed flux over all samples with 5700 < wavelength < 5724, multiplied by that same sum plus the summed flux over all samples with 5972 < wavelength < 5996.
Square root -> 172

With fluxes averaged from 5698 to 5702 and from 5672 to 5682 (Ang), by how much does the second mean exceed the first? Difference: 0.0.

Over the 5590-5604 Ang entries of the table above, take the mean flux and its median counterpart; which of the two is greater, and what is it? 8.2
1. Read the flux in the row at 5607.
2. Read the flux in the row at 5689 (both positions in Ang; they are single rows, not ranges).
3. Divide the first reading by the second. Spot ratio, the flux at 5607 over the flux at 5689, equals 1.14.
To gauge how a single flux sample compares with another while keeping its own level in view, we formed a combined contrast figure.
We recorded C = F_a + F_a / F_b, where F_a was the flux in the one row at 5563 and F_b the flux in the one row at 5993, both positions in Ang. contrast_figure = 12.0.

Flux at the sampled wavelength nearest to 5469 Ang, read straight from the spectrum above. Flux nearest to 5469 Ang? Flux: 9.336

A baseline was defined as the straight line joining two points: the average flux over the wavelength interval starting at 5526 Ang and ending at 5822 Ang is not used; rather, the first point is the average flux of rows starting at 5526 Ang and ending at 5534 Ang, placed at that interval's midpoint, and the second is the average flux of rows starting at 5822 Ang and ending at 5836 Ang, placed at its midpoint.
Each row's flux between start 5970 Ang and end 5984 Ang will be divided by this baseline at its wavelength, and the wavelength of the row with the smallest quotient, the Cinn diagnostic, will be 5983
